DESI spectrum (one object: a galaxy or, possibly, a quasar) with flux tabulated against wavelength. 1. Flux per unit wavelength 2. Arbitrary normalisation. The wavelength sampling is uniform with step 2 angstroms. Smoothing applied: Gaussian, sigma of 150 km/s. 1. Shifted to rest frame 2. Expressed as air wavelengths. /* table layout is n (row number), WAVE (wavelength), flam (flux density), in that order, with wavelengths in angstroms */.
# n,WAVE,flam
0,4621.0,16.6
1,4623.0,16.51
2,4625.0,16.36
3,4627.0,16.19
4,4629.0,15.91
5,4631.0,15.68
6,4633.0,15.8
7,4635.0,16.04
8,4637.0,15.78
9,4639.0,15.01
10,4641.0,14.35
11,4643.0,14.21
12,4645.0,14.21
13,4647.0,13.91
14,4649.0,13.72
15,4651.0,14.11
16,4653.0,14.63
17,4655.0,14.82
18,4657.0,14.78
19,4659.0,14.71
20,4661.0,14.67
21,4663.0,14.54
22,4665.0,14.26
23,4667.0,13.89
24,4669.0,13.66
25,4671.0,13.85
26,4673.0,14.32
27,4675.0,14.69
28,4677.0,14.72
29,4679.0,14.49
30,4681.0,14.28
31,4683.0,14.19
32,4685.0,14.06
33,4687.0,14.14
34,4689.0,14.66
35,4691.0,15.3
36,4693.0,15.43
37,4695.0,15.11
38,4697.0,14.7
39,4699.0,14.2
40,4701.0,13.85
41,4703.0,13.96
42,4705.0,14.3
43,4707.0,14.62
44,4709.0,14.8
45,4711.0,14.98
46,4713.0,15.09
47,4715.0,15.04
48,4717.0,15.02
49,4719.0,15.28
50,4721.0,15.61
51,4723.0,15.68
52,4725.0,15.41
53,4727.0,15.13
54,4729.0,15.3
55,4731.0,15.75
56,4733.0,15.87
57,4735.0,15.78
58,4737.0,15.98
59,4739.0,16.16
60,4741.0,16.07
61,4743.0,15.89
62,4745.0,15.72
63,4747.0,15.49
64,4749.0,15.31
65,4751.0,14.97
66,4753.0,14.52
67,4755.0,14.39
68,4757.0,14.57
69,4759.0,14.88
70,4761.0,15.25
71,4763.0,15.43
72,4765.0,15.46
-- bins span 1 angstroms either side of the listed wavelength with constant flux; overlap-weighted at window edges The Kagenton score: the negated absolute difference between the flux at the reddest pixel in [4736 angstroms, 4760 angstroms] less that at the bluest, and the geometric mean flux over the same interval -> -16.4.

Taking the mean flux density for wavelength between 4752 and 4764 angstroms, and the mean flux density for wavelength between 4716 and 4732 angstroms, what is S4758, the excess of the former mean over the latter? -0.56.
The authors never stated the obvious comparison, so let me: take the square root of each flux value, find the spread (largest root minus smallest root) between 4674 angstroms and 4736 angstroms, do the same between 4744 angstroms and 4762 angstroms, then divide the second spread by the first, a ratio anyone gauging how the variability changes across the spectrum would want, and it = 0.65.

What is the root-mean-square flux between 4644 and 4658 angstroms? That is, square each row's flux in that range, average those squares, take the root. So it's 14.3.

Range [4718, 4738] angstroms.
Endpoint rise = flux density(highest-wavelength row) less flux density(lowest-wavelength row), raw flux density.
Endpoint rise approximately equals 0.7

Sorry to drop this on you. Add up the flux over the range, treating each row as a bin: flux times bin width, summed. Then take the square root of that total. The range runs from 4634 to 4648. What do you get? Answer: 14.4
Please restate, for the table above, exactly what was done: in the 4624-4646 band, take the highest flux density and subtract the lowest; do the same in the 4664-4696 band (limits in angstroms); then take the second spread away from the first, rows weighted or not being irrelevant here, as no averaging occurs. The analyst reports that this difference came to 0.4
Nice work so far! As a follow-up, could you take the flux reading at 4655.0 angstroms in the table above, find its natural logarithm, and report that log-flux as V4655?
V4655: 2.70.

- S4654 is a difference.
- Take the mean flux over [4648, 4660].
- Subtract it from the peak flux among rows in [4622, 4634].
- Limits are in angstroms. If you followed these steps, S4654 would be 2.0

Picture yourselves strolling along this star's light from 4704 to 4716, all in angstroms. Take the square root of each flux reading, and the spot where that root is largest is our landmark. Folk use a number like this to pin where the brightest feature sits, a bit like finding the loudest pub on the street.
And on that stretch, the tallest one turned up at 4713.0 angstroms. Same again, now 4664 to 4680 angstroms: 4677.0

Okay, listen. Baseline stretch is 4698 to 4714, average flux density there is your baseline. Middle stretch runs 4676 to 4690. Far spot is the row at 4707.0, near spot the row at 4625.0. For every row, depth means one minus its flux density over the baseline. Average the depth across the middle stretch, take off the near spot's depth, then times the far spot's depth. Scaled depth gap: -0.0014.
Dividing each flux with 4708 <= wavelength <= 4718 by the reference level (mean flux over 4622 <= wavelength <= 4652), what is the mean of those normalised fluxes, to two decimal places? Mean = 0.99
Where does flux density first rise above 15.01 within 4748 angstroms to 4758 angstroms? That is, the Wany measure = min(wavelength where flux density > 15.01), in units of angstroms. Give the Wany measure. 4749.0 angstroms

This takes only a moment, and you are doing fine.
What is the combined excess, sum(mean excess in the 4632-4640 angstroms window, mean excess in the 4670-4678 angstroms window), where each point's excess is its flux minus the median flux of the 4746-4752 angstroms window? -0.6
